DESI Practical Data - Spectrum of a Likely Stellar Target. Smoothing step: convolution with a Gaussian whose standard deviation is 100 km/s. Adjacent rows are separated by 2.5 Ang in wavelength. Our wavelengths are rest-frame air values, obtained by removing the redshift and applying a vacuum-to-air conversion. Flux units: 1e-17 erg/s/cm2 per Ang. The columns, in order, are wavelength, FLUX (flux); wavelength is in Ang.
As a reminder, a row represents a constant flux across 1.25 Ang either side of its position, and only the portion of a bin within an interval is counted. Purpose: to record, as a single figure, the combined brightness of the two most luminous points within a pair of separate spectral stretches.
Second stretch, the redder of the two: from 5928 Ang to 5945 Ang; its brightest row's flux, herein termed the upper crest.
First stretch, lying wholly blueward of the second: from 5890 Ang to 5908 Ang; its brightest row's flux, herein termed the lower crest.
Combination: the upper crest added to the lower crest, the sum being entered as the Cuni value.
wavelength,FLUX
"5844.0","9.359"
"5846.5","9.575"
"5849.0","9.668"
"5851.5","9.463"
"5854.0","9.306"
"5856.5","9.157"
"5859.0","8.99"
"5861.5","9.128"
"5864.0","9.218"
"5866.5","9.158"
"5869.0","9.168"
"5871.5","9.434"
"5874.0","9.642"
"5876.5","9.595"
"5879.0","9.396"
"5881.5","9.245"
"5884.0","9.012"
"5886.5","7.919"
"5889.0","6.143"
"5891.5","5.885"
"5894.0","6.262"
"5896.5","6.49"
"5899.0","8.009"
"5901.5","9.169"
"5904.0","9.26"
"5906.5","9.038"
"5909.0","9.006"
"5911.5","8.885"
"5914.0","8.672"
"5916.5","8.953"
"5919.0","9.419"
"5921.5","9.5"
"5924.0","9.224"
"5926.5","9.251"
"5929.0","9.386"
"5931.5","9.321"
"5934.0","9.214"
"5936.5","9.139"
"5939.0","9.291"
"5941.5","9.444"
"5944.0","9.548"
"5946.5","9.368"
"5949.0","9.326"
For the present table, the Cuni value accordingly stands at 18.8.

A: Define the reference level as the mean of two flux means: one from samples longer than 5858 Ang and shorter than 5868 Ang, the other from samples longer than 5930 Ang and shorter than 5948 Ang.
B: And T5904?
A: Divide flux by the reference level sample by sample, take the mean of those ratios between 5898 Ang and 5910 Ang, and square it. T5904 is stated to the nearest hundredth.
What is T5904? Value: 0.93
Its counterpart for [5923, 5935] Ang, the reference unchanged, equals 1.01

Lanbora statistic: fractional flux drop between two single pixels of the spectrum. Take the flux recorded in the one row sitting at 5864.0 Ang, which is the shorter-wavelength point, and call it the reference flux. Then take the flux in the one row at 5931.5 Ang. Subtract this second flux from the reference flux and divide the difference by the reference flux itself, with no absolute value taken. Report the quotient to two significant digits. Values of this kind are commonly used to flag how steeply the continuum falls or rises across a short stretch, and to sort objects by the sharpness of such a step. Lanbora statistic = -0.011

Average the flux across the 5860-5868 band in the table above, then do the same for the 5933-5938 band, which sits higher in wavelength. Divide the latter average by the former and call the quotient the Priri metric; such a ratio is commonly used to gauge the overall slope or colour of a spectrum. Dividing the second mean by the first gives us 1.00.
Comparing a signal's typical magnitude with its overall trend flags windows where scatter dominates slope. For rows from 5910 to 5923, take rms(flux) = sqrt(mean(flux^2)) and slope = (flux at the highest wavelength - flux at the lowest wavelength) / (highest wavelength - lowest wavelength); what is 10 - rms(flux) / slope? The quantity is -138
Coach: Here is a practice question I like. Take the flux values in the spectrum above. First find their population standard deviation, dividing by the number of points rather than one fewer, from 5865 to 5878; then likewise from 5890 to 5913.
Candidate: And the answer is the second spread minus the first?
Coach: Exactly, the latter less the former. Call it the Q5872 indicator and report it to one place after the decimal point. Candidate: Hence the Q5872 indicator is 1.1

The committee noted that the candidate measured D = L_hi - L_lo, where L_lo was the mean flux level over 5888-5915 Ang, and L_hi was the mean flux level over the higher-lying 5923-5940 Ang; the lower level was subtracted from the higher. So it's 1.4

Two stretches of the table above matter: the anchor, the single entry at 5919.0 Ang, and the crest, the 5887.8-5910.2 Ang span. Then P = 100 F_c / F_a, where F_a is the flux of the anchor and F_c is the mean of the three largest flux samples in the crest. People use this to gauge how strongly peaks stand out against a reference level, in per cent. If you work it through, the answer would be 97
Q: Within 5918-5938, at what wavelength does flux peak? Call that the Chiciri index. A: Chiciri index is 5921.5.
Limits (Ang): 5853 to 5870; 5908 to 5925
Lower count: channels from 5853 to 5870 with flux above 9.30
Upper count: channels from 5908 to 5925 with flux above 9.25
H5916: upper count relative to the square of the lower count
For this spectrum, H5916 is 2.0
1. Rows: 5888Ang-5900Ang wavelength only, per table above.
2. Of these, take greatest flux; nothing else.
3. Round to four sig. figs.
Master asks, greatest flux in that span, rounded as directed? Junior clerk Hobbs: 8.009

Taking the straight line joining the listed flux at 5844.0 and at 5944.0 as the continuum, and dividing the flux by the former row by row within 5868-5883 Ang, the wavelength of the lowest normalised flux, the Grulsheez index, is 5869.0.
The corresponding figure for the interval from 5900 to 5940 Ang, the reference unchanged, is 5914.0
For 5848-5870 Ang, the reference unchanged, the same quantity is 5859.0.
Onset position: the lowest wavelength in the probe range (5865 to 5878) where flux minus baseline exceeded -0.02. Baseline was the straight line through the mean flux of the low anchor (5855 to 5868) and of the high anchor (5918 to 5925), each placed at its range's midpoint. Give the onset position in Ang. 5866.5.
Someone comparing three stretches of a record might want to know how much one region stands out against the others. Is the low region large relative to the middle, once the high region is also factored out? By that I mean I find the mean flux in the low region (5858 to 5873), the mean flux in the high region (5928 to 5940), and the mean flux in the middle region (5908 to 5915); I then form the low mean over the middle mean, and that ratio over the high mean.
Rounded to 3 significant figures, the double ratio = 0.112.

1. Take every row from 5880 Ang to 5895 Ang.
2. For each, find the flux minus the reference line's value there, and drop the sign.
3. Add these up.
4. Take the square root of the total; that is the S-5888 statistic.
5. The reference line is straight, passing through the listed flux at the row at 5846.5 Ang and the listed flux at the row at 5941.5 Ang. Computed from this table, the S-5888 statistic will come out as 3.6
